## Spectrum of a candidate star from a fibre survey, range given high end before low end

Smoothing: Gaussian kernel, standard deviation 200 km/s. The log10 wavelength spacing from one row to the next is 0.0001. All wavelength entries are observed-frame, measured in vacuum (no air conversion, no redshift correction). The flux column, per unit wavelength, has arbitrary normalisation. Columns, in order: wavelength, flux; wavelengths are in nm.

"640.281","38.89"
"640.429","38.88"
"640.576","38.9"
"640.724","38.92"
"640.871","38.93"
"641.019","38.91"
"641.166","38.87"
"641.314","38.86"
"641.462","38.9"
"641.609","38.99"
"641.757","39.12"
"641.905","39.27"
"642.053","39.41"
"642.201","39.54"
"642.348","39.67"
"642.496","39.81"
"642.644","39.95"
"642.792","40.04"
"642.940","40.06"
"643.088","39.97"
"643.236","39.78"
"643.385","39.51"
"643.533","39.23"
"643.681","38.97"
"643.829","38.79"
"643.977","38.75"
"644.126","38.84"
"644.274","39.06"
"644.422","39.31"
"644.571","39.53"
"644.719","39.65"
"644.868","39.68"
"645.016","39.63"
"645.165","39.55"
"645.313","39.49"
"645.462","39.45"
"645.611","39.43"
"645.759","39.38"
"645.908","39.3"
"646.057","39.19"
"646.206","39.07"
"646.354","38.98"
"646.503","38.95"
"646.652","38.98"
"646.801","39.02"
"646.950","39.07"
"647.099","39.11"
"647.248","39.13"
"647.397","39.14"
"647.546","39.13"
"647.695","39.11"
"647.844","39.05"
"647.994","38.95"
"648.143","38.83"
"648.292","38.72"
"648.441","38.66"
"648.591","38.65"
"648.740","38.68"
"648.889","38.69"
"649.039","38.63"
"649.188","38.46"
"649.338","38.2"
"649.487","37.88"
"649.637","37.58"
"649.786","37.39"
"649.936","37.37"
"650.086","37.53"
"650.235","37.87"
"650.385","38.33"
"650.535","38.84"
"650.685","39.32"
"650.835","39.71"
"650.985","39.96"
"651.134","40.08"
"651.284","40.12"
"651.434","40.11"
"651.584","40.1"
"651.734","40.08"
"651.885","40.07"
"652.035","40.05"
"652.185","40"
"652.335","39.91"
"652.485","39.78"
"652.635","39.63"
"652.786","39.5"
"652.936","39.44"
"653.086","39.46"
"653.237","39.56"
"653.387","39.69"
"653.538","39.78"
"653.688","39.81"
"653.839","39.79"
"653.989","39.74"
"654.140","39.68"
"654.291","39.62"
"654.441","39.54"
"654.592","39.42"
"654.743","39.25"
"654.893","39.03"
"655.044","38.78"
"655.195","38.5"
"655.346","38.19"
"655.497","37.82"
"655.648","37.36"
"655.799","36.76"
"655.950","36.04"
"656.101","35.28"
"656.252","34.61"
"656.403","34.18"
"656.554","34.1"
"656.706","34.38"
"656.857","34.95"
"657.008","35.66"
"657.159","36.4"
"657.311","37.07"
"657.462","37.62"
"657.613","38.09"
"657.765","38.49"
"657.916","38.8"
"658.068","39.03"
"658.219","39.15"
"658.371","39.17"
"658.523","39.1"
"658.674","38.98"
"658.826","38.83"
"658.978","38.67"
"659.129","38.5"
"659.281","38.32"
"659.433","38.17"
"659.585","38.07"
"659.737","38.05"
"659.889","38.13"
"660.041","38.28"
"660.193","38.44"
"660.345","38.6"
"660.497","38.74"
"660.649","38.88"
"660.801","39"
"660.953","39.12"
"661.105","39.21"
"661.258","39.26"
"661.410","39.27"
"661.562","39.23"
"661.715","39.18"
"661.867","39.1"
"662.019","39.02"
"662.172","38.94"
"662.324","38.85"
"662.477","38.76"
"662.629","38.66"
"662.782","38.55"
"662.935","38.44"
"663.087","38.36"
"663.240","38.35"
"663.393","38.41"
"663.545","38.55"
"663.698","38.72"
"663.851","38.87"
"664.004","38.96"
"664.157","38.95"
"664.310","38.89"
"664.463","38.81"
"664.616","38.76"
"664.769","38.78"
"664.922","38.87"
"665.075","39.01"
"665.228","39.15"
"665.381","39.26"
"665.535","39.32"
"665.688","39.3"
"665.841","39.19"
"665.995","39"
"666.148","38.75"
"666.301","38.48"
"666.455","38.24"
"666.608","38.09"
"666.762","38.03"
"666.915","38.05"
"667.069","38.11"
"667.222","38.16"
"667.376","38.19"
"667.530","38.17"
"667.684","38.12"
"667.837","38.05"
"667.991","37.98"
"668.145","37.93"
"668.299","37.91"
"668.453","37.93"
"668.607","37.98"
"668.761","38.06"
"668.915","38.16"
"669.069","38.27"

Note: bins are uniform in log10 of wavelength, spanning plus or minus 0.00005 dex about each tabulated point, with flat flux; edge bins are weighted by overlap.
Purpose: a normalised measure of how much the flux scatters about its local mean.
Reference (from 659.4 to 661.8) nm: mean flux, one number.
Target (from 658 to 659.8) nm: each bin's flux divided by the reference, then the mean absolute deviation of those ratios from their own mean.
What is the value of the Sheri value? 0.010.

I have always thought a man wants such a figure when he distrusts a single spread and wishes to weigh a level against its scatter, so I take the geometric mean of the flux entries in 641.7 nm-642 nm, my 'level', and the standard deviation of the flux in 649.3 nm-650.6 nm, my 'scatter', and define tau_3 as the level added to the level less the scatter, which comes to 77.9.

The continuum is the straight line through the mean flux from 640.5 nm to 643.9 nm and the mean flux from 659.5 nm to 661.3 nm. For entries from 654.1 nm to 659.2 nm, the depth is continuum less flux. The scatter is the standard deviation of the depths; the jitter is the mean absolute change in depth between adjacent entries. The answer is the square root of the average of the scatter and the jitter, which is 1.0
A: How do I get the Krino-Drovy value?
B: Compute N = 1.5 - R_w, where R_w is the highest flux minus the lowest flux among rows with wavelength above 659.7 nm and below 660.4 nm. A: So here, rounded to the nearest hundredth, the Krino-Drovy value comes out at 0.95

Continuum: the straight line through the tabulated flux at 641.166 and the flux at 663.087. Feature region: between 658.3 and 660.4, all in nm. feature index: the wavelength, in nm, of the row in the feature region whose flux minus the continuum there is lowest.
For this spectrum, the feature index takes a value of 659.737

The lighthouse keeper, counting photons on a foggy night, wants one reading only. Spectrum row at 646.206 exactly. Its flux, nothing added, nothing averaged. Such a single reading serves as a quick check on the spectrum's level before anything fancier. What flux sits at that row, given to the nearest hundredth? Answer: 39.07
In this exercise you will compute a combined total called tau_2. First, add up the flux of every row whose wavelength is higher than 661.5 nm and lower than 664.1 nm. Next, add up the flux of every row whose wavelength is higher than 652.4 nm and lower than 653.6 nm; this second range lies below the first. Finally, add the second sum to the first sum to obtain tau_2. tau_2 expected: 976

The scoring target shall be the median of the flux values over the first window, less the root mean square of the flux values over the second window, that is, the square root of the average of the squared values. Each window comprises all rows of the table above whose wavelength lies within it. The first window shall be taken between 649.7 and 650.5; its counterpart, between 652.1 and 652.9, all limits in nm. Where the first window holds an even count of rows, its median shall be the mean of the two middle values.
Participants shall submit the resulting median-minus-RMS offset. -2.2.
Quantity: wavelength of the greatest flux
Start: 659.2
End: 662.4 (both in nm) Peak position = 661.410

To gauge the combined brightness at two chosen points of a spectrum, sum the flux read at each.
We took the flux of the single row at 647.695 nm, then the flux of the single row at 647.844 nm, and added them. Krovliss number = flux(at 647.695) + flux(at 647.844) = 78.2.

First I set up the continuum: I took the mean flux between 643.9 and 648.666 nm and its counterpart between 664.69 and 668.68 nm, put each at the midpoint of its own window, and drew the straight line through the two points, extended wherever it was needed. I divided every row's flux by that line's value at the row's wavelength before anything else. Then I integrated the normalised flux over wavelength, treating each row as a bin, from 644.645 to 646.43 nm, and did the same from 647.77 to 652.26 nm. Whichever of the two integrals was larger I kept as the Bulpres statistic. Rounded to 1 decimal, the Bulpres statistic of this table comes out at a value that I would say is 4.5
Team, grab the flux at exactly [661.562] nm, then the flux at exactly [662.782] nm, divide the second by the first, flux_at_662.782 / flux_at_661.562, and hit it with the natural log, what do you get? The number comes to -0.017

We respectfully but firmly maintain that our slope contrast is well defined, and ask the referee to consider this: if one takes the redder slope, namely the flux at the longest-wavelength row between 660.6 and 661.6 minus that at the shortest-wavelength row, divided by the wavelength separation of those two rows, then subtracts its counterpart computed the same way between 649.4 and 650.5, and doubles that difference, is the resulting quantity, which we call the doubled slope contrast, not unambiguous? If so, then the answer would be -0.2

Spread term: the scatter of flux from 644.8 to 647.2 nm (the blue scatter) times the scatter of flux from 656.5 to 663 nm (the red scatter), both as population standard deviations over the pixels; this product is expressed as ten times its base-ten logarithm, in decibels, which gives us -5.1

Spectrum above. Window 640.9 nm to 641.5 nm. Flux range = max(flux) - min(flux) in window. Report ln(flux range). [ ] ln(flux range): -3.0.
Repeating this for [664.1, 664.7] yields -1.7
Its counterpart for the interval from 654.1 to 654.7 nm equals -1.3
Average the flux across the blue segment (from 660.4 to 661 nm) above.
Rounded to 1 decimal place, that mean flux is 38.9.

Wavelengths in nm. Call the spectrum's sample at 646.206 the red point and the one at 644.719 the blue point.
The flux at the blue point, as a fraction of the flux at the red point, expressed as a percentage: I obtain 101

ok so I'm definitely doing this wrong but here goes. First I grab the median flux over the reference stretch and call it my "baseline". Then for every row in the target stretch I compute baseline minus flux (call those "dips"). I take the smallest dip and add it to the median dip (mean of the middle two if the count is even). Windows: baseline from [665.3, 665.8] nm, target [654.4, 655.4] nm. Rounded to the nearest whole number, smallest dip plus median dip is 0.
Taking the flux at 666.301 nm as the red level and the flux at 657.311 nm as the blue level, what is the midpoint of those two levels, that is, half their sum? 37.8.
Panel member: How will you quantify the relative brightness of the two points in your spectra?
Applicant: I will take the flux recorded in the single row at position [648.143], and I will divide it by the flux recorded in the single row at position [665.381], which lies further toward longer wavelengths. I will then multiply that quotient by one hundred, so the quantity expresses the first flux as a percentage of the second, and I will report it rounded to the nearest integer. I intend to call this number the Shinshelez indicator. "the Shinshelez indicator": 99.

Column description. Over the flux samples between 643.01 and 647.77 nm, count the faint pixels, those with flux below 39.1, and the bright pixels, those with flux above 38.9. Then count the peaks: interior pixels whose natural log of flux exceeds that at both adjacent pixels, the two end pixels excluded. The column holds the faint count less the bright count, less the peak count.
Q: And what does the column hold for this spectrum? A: -20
